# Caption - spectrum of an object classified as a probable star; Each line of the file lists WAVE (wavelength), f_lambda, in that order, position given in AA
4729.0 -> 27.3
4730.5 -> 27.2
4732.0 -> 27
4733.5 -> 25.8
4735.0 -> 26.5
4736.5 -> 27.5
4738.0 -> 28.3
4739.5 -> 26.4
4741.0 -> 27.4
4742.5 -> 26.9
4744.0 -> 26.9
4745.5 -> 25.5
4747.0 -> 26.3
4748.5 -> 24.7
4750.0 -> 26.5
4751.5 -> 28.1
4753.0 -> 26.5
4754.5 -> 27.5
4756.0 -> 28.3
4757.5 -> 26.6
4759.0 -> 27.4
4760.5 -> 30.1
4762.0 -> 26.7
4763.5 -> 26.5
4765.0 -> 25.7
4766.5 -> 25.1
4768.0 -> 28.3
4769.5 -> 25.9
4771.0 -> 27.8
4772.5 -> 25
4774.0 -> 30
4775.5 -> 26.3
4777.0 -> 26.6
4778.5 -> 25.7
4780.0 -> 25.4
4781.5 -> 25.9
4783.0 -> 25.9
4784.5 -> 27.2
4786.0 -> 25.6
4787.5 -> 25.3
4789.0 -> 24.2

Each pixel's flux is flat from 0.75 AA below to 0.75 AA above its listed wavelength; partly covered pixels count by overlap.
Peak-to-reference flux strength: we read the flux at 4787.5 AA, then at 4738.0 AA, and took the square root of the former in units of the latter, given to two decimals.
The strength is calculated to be 0.95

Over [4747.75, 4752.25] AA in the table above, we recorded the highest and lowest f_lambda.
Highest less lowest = 3.4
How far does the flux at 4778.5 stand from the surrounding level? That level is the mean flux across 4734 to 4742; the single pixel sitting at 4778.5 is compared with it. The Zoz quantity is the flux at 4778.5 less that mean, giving -1.5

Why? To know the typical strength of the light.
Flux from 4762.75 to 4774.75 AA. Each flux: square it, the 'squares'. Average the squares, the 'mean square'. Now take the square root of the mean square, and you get 26.8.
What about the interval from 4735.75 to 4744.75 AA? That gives 27.2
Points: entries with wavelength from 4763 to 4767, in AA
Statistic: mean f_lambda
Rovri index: 25.8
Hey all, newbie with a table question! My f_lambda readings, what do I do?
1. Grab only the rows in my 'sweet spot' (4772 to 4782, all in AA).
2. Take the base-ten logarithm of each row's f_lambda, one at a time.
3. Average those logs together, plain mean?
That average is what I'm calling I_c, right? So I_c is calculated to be 1.42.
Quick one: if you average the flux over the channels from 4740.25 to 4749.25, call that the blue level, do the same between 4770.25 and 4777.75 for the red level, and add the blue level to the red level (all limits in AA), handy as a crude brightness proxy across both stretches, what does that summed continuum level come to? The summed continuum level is 53.4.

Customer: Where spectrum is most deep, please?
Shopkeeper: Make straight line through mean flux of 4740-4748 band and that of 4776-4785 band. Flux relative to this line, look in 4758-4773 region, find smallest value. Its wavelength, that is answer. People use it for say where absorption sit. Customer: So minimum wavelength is 4772.5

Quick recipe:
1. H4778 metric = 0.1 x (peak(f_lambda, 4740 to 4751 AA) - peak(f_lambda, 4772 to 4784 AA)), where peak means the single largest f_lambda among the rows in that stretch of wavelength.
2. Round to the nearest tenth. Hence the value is -0.3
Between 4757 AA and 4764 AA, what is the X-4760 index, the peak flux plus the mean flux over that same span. 57.6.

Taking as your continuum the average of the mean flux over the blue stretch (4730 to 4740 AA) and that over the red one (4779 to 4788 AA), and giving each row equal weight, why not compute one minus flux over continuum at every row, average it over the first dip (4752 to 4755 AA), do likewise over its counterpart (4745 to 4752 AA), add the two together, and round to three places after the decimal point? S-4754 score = -0.014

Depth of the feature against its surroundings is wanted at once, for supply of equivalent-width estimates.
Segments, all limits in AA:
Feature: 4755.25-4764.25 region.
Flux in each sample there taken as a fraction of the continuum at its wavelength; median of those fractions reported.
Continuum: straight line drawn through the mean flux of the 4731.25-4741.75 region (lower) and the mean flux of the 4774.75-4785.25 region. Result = 1.02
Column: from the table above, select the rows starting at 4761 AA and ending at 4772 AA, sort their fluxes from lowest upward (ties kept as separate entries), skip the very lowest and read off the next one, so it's 25.7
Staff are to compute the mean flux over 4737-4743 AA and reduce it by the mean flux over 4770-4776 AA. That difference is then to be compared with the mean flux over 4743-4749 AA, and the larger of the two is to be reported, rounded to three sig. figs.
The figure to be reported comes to 25.9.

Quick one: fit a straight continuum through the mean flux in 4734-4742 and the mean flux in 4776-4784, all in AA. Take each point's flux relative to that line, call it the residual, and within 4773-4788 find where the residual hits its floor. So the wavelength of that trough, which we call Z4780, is 4780.0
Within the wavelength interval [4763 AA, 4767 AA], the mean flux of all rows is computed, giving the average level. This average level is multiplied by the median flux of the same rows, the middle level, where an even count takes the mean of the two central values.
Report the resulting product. 662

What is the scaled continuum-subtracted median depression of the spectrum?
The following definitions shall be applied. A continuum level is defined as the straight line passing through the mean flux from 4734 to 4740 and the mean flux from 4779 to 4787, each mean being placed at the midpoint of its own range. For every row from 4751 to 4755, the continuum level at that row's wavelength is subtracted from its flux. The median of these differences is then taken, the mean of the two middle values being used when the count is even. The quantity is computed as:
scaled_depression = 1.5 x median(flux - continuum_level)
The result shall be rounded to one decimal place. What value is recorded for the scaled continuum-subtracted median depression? 1.2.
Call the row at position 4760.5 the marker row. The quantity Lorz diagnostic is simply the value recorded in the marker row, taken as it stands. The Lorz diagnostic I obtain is 30.1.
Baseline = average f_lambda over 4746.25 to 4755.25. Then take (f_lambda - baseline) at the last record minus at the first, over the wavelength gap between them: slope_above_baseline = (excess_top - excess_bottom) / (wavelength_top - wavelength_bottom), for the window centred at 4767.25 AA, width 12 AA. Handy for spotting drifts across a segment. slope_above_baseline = -0.16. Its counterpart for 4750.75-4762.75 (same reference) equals -0.13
